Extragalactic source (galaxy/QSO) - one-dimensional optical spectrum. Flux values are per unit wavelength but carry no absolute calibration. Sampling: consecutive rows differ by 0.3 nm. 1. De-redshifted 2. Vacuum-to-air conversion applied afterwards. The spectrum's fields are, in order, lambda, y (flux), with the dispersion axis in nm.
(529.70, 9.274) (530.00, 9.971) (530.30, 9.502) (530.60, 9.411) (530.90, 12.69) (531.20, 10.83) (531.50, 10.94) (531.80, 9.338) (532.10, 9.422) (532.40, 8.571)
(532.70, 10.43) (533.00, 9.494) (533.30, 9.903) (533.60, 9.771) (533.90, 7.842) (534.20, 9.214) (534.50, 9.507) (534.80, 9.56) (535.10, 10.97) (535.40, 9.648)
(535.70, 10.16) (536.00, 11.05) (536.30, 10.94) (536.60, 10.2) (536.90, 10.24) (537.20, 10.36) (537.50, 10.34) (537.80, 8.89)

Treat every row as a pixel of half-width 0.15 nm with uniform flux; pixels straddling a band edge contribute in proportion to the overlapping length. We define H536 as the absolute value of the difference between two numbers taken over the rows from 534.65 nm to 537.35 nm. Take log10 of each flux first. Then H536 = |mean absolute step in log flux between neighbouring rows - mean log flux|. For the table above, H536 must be 0.987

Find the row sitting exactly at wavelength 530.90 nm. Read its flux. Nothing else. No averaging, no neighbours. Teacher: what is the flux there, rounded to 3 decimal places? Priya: 12.690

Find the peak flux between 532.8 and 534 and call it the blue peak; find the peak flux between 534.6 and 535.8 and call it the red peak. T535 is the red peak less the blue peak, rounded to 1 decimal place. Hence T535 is 1.1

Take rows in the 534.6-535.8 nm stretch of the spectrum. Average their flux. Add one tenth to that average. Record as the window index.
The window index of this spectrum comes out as 10.2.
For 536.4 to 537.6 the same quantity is 10.4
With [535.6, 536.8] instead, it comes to 10.7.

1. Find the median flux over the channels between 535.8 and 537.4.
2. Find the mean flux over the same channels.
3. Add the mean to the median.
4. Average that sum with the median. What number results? 15.6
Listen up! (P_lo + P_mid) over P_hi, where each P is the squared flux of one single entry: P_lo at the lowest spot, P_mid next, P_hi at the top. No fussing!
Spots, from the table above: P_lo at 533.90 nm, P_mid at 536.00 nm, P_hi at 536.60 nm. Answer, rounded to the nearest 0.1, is 1.8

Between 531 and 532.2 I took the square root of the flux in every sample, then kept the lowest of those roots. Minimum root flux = 3.06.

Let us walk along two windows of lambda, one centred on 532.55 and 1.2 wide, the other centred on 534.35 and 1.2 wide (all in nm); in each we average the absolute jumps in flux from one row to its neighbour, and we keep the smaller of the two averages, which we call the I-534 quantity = 0.57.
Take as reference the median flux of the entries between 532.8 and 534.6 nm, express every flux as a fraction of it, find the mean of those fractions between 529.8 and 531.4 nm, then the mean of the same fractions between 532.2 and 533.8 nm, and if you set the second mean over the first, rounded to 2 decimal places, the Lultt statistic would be 0.92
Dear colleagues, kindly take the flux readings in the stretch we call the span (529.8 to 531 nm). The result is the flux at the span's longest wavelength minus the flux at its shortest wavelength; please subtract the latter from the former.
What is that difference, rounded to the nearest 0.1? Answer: 2.7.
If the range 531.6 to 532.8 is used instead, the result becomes 1.1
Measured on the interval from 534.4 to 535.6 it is 0.1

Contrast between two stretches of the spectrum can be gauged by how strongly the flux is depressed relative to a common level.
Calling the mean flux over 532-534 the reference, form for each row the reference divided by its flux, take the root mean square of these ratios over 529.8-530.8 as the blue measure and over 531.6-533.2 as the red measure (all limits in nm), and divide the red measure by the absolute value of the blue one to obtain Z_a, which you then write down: 1.02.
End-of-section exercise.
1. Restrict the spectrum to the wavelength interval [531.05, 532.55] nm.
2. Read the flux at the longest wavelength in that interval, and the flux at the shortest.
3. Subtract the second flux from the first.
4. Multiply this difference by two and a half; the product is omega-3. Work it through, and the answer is -6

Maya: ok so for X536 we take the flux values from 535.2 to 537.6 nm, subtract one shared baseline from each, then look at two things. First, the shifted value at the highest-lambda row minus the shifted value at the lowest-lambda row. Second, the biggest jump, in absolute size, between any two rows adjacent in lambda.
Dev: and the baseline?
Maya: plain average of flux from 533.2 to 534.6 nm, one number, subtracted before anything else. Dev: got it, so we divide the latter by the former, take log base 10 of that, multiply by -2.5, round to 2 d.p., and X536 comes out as -0.27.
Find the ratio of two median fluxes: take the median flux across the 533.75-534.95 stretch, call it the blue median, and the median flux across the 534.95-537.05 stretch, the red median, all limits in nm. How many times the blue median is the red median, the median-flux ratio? 1.09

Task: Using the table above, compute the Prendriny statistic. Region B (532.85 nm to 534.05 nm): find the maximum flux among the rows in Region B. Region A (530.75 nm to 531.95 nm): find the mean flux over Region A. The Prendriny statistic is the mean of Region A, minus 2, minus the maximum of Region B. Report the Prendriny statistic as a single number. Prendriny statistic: -1.0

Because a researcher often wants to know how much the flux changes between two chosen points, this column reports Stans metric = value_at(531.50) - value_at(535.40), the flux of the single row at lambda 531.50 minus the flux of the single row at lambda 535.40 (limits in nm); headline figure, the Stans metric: 1.3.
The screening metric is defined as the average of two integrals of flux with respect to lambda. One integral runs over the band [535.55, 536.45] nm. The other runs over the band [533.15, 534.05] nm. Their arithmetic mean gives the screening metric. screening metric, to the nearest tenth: 8.9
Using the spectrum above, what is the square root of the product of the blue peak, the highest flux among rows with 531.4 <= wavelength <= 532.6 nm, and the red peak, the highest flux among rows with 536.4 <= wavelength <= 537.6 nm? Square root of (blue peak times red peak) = 10.6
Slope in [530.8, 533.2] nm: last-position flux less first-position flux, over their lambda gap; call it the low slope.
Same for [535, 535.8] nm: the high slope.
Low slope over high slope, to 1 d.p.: 1.1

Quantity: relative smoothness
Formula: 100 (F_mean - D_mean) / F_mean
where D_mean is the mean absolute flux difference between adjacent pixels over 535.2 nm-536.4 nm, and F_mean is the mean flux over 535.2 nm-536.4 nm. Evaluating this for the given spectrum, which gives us 95.2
